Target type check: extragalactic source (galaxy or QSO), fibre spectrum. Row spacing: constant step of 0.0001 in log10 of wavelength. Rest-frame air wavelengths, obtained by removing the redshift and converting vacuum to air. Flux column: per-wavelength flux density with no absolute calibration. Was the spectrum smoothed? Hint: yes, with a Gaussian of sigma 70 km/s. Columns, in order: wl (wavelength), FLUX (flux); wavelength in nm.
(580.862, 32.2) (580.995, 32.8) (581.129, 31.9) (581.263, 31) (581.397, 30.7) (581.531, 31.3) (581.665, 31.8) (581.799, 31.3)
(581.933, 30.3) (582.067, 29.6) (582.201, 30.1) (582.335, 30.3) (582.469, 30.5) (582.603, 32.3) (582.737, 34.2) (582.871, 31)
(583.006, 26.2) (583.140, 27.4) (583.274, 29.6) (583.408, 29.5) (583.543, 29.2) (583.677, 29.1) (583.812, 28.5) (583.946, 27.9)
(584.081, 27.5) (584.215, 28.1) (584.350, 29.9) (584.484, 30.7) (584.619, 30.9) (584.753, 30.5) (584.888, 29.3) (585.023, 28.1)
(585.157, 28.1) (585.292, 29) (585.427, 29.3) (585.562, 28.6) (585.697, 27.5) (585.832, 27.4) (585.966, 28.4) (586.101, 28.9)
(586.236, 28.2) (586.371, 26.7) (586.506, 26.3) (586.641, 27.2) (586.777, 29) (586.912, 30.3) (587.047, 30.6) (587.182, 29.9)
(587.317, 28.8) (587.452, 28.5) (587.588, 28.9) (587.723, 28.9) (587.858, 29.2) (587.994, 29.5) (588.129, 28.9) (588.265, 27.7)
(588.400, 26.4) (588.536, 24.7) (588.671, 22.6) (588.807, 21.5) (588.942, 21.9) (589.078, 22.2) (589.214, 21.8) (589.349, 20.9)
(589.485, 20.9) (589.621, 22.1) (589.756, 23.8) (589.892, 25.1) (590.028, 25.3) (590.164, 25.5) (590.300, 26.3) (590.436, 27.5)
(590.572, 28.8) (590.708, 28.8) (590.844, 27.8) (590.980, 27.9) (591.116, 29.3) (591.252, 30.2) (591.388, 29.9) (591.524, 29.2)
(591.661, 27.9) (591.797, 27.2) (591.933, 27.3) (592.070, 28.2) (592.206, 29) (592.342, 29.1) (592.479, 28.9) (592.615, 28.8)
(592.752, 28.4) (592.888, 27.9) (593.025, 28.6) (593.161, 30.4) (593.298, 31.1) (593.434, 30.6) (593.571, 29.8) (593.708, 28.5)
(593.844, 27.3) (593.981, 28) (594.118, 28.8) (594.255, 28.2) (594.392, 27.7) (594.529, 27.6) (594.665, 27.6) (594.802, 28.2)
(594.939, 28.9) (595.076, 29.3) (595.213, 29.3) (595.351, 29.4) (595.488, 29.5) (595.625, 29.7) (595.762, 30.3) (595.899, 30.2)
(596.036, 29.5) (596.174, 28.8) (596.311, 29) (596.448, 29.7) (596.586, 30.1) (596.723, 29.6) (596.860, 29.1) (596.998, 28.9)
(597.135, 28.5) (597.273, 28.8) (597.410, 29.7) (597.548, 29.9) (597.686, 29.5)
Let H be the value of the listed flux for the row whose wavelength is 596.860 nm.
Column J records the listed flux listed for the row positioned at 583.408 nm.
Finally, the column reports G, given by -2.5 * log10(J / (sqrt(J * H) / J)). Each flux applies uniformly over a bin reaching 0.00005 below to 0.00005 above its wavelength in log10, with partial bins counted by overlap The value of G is -3.68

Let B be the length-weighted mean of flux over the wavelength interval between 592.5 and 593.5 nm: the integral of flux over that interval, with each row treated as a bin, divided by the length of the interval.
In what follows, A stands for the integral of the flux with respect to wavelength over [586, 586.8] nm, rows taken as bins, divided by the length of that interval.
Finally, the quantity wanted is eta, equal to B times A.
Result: 813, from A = 27.6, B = 29.4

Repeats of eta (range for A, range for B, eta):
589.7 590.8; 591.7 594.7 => 756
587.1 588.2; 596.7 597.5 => 846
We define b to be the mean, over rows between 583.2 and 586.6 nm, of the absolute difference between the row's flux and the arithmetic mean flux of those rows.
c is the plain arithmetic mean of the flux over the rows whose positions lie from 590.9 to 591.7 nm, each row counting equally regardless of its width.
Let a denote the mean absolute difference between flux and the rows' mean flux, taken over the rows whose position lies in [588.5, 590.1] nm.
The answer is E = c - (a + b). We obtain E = 26.8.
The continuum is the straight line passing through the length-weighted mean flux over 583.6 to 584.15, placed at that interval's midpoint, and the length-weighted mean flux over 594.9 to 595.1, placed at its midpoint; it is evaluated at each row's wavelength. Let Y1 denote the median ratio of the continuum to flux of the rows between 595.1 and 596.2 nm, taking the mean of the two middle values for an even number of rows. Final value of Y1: 0.99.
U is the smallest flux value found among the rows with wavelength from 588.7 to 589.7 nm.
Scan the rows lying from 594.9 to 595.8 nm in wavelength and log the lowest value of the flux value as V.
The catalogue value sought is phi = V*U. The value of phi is 604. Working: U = 20.9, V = 28.9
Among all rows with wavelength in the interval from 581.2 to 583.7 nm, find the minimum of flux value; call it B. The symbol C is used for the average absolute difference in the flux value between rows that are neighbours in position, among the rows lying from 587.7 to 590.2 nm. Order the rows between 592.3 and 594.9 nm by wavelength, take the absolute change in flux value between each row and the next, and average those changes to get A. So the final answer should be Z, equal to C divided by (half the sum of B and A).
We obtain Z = 0.063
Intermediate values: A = 0.64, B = 26.2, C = 0.8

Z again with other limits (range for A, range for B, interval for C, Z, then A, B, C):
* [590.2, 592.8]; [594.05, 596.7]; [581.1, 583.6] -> 0.082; 0.64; 27.6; 1.2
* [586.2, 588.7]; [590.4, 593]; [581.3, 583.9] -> 0.081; 0.90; 27.2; 1.1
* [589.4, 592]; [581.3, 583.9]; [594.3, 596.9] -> 0.027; 0.80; 26.2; 0.4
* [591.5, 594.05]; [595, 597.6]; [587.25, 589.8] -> 0.054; 0.71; 28.5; 0.8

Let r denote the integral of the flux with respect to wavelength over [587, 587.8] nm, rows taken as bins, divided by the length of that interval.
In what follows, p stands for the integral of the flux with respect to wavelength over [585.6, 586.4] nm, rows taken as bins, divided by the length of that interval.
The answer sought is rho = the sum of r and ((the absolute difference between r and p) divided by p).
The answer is 29.3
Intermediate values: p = 28.0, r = 29.3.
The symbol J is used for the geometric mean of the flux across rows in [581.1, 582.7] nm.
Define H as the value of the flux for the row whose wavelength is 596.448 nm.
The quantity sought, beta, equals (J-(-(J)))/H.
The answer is 2.08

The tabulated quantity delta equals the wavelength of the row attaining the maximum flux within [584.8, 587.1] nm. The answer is 587.047 nm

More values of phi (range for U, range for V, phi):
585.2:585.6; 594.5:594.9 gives 789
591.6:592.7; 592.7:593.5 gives 759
